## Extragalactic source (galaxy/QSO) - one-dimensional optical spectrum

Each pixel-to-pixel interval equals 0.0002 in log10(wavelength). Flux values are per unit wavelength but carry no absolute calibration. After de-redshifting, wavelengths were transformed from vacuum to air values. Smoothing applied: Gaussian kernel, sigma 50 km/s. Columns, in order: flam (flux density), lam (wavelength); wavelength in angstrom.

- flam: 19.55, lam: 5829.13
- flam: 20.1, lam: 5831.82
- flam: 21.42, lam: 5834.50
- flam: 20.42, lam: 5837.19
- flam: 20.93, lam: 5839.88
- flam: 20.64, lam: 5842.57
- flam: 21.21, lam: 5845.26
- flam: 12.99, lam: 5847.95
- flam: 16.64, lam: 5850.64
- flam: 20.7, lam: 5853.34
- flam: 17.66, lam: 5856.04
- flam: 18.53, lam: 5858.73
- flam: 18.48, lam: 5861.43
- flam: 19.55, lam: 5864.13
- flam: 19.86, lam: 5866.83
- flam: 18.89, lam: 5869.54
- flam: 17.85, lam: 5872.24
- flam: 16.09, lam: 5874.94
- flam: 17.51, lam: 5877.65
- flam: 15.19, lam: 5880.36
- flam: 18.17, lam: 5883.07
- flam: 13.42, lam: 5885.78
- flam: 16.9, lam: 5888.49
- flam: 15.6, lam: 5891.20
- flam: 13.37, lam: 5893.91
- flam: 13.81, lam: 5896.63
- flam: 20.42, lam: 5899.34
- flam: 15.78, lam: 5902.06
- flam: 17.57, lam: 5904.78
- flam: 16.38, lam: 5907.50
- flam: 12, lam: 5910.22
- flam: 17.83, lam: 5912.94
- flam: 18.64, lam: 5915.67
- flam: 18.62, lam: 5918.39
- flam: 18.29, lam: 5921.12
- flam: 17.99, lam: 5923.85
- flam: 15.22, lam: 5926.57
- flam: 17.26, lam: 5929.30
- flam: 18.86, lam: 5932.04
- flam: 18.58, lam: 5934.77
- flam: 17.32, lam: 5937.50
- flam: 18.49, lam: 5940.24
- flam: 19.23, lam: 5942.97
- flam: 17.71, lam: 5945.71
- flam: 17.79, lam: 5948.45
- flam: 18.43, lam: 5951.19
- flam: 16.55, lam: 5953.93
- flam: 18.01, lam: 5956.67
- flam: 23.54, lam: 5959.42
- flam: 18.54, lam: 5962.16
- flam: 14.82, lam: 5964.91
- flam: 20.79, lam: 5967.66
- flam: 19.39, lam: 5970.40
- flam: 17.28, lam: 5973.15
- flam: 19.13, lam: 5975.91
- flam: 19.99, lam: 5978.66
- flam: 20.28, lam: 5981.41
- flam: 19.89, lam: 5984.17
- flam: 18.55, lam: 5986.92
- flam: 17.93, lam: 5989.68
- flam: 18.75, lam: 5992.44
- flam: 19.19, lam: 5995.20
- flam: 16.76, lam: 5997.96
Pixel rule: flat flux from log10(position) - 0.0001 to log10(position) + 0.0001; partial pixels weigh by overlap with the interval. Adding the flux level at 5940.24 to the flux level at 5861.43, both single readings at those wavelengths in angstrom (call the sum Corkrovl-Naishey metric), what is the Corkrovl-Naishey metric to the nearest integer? 37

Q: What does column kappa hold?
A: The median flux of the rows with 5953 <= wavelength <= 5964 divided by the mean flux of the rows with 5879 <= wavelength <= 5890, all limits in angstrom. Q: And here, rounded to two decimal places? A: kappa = 1.15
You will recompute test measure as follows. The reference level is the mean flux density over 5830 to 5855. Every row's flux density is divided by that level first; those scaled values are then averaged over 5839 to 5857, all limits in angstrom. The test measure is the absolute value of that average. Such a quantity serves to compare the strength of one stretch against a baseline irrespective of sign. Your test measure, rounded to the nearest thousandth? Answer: 0.960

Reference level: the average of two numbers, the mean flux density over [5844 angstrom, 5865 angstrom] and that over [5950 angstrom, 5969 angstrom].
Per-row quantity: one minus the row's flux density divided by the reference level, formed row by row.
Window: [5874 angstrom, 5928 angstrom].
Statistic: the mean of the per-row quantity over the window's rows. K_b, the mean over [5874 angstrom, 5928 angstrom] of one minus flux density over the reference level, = 0.11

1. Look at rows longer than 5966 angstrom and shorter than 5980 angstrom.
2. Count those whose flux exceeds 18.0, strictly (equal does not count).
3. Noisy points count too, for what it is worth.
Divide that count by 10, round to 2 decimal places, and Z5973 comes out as 0.40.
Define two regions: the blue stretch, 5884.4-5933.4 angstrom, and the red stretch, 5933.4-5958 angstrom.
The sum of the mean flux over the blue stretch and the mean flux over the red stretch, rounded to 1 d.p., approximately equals 34.6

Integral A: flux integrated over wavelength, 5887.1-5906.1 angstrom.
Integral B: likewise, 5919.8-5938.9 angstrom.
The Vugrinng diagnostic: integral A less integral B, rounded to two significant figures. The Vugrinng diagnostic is -29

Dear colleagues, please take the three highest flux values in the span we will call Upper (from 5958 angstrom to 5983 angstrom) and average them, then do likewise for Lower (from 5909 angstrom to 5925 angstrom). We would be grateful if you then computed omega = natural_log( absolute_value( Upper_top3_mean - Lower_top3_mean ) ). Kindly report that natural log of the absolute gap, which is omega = 1.1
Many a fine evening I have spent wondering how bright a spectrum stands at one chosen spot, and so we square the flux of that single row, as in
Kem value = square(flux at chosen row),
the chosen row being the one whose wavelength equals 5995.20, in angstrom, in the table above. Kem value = 368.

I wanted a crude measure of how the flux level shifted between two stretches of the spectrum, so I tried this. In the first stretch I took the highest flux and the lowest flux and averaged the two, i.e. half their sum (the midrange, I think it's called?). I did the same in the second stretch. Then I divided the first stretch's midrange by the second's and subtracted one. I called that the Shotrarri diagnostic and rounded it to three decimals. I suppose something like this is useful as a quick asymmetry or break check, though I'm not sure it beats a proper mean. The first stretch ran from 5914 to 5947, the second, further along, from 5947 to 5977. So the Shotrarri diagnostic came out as -0.102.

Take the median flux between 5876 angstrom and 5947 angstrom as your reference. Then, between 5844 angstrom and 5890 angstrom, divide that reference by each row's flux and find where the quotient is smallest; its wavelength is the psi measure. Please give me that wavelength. 5845.26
